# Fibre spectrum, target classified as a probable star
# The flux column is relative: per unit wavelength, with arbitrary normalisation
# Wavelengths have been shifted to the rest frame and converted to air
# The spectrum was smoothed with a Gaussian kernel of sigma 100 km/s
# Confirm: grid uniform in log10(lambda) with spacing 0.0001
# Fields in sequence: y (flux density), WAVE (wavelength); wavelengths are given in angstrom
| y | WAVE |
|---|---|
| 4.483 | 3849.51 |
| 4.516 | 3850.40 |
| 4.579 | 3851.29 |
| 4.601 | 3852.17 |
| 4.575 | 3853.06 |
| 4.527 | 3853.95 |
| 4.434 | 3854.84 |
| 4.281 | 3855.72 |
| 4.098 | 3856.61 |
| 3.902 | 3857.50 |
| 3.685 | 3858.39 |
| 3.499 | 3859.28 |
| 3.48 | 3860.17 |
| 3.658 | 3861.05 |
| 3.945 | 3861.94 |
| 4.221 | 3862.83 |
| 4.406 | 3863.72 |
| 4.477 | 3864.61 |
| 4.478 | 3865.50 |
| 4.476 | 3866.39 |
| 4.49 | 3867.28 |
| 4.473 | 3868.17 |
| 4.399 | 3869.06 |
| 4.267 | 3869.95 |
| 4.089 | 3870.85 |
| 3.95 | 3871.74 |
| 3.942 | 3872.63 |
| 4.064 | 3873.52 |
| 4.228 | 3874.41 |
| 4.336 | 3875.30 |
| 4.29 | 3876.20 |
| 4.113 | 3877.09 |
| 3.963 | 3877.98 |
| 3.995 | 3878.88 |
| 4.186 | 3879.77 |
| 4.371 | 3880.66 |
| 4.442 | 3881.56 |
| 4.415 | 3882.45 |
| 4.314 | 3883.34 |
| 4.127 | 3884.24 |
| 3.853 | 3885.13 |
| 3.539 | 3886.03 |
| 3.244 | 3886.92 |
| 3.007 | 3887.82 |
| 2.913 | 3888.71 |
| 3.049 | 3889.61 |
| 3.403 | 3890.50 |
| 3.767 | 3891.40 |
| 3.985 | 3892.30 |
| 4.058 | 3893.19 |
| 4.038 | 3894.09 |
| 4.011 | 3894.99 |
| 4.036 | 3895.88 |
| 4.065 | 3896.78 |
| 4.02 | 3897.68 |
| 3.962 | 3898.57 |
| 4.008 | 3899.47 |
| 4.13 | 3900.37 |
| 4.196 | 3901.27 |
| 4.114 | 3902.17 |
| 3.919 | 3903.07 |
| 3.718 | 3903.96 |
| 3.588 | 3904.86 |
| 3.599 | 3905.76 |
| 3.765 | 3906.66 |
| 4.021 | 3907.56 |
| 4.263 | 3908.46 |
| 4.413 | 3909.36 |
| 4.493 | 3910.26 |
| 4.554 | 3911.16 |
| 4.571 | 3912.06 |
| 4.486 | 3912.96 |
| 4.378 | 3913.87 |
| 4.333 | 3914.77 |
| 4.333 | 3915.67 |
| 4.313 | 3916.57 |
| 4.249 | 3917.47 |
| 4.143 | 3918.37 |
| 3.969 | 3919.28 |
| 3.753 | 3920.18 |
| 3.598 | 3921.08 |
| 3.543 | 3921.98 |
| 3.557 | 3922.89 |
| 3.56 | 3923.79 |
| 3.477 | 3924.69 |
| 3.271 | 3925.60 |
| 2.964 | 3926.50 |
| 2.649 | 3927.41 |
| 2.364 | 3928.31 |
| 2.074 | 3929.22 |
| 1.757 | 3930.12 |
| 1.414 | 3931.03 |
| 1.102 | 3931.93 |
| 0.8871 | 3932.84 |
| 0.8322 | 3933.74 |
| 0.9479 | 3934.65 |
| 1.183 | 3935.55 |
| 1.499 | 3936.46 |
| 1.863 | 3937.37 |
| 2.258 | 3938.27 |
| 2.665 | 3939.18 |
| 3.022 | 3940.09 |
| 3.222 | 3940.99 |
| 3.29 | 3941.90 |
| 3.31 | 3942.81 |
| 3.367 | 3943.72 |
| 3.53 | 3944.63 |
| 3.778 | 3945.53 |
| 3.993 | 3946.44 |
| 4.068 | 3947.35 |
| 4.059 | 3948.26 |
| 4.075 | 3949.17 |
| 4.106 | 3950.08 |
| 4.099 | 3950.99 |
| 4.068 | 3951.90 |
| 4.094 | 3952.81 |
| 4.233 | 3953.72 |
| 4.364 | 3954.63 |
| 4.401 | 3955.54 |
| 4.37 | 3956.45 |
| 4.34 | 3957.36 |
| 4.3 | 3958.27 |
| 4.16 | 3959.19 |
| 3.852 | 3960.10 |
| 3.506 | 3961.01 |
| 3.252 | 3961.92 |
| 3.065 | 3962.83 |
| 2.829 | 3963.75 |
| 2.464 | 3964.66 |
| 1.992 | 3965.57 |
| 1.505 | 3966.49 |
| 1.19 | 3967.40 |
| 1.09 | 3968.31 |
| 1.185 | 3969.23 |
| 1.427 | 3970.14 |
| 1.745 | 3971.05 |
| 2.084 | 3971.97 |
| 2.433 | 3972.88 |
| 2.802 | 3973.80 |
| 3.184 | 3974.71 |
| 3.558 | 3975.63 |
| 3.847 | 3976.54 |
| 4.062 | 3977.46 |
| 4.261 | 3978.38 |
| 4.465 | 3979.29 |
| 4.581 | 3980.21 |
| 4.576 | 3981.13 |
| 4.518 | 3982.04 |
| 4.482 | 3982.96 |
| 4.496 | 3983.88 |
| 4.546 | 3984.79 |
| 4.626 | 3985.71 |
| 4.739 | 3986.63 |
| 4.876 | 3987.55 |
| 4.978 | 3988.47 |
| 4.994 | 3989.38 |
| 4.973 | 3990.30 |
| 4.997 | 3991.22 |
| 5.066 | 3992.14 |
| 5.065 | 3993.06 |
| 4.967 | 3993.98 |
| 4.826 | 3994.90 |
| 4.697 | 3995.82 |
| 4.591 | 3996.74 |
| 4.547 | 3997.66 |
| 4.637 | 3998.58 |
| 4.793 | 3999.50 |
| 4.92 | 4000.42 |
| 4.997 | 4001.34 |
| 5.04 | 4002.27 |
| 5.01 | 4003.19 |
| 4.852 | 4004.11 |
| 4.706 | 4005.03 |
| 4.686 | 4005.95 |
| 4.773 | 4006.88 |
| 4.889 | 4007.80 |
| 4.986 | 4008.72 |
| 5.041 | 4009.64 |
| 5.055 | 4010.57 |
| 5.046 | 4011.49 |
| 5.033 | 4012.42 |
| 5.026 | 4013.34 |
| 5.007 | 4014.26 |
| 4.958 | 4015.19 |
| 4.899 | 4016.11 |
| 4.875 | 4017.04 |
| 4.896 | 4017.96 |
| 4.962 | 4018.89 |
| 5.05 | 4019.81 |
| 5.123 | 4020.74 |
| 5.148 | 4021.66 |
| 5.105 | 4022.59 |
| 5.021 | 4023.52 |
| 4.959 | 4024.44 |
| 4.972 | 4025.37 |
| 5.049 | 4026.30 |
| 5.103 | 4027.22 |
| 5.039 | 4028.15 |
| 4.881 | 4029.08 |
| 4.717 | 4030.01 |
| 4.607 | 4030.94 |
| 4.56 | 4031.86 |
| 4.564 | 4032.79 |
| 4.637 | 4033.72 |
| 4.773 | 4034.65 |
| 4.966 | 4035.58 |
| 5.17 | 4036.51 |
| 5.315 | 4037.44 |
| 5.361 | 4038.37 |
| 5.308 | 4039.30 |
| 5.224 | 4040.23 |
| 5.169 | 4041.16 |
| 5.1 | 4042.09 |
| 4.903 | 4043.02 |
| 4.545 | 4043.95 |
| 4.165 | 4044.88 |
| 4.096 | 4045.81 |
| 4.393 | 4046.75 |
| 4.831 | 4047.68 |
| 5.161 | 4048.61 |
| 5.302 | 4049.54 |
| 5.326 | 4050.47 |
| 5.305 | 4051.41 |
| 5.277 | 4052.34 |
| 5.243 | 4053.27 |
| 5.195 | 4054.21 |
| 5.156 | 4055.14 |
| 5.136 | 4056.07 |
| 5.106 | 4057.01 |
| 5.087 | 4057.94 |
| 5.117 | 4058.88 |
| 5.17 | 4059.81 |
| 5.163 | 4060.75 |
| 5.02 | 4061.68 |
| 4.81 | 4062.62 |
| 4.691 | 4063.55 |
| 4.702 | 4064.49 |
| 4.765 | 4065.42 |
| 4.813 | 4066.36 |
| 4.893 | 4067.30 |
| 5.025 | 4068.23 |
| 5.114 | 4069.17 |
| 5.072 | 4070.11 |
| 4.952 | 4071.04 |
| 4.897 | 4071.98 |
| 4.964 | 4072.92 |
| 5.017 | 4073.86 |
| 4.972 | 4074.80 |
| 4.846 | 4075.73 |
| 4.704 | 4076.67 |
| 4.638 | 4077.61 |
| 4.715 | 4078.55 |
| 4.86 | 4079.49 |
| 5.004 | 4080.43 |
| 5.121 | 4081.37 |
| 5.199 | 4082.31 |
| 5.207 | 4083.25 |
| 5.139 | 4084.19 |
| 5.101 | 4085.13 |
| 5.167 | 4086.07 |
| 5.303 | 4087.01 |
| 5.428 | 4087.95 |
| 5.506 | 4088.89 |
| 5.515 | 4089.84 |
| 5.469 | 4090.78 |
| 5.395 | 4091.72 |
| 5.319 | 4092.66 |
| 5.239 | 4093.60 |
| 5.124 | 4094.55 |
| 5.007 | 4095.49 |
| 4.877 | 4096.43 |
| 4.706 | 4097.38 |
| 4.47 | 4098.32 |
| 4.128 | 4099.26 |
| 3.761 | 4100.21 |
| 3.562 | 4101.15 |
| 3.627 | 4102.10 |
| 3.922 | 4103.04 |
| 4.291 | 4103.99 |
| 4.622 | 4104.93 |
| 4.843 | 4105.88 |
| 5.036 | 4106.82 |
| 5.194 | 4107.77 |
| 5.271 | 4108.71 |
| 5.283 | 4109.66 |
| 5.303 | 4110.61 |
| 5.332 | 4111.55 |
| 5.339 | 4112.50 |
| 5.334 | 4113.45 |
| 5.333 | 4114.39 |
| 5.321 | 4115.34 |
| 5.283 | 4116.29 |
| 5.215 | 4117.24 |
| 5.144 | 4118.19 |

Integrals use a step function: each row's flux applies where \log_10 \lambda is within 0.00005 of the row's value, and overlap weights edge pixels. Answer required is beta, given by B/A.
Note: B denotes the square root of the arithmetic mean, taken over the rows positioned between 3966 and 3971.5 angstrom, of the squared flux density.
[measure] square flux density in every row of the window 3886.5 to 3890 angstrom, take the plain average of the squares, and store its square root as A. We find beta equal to 0.45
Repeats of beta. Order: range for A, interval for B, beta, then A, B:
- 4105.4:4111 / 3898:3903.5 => 0.79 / 5.2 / 4.1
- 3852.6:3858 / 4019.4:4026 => 1.17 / 4.3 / 5.1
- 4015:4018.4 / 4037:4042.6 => 1.07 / 4.9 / 5.2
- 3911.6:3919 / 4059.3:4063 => 1.16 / 4.4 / 5.0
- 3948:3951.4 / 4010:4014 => 1.23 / 4.1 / 5.0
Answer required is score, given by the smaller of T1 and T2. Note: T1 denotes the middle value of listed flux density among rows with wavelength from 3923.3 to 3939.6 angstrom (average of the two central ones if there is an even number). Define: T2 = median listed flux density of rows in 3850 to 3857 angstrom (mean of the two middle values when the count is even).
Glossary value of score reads 2.0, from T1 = 2.0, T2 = 4.5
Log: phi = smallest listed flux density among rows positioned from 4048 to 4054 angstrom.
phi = 5.161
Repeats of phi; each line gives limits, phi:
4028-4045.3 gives 4.165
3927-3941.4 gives 0.8322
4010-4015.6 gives 4.958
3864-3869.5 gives 4.399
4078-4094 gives 4.715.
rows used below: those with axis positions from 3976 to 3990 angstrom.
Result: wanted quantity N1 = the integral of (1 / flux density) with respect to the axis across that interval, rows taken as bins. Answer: 3.10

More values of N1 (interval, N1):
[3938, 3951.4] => 3.89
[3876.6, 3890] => 3.56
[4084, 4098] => 2.69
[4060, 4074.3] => 2.90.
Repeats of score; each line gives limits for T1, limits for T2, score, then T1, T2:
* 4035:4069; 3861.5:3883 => 4.3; 5.1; 4.3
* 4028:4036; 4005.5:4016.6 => 4.7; 4.7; 5.0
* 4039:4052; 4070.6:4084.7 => 5.0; 5.1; 5.0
